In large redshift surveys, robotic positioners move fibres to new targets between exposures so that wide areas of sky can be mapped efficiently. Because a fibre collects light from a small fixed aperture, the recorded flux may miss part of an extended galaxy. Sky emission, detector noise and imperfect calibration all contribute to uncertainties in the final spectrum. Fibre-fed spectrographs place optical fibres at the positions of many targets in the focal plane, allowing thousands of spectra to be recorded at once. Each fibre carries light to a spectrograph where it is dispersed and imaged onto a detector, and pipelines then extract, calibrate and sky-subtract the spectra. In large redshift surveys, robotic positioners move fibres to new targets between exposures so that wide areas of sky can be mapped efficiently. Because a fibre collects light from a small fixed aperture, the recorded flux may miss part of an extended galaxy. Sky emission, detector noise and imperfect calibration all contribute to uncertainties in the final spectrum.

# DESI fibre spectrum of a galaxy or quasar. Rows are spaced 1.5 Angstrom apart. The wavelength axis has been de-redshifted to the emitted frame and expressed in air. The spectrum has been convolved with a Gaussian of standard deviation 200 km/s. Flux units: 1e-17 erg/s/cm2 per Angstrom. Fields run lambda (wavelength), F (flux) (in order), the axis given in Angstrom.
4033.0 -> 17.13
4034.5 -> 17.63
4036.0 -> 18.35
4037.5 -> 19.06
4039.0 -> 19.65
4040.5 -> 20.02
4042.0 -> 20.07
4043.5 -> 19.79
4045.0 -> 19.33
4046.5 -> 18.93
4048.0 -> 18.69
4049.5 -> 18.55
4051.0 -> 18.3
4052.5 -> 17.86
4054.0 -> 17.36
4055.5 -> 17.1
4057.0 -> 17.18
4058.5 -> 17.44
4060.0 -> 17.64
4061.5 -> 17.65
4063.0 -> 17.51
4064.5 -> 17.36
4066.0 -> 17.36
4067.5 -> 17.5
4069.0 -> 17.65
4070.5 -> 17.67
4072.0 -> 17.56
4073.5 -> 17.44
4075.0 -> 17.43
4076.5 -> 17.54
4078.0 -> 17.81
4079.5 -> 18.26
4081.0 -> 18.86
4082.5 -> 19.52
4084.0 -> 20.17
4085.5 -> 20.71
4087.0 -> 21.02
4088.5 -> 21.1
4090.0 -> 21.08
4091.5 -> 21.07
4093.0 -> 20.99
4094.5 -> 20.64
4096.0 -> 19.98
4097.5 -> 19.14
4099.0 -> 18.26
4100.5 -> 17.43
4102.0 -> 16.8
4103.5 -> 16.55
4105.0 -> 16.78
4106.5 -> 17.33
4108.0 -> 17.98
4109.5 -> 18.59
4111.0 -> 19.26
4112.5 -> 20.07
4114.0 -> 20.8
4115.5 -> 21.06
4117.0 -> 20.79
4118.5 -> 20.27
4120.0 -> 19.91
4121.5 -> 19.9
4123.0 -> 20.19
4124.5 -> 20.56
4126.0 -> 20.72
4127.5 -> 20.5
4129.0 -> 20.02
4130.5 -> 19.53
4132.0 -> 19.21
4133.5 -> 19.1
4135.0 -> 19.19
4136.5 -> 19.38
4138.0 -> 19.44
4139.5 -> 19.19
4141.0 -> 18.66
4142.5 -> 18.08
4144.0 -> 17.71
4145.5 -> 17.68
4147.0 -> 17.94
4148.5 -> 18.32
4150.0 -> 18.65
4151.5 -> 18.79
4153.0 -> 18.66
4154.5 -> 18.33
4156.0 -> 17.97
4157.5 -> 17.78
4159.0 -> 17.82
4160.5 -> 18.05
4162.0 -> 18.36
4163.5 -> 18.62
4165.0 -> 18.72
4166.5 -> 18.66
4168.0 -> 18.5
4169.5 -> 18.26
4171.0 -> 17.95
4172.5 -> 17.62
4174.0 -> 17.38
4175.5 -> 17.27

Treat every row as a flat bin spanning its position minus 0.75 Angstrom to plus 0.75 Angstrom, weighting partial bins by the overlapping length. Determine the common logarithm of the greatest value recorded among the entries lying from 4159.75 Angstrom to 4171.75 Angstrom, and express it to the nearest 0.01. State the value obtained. 1.27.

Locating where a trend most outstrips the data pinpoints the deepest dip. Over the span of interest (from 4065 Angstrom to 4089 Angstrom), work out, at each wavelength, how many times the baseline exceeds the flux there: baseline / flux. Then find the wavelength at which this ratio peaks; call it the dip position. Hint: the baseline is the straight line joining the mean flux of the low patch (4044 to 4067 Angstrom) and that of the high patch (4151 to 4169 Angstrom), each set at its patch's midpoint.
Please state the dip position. 4066.0 Angstrom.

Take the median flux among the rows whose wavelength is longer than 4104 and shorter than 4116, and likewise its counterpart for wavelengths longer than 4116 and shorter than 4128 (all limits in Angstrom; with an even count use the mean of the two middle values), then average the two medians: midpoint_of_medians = 19.7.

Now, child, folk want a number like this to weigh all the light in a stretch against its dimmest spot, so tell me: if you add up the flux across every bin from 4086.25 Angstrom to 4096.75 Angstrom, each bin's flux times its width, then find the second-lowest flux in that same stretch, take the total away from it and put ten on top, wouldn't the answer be -188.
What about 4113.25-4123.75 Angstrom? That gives -184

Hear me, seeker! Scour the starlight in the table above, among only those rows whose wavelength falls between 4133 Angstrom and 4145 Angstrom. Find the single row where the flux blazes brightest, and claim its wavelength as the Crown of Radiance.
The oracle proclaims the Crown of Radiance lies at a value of 4138.0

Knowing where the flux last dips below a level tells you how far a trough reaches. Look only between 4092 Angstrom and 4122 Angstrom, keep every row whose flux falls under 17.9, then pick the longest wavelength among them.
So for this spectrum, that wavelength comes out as 4106.5 Angstrom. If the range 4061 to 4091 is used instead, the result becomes 4078.0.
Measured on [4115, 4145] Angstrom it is 4144.0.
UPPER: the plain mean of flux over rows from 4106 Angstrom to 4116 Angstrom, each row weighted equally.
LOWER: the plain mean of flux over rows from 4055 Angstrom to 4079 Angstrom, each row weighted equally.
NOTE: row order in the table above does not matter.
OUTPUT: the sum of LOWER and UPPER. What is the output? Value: 36.8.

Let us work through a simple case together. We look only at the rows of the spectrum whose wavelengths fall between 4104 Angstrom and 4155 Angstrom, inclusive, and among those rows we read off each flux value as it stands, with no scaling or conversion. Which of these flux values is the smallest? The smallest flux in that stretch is 16.78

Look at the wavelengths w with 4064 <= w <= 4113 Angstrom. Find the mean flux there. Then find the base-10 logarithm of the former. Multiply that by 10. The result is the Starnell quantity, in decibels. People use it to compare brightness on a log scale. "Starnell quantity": 12.7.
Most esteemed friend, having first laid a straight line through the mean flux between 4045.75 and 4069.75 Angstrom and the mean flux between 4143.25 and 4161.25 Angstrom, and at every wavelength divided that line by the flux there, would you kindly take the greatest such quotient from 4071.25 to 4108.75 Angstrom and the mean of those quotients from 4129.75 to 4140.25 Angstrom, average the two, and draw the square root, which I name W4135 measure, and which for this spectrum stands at 1.01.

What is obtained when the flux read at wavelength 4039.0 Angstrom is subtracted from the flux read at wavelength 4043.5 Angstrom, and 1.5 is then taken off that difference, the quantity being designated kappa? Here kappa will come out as -1.4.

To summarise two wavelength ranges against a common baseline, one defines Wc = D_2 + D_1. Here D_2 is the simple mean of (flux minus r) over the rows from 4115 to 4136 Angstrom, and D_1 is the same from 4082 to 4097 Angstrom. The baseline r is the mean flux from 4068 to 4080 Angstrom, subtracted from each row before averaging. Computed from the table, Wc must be 5.4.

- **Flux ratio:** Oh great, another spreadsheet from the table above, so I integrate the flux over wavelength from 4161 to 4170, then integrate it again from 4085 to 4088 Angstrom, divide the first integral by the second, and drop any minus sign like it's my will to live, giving 2.66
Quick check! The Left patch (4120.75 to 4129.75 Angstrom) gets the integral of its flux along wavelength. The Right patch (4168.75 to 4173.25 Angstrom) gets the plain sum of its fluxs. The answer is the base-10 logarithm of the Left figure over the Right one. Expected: 0.53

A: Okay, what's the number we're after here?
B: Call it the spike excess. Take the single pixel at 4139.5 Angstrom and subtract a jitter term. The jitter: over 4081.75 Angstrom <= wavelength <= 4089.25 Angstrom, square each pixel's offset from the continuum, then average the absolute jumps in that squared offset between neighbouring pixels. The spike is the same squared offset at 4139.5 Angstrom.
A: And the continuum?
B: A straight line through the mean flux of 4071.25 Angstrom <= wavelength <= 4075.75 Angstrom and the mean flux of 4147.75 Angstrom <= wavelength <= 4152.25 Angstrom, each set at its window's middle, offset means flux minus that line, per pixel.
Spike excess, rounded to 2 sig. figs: -1.4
